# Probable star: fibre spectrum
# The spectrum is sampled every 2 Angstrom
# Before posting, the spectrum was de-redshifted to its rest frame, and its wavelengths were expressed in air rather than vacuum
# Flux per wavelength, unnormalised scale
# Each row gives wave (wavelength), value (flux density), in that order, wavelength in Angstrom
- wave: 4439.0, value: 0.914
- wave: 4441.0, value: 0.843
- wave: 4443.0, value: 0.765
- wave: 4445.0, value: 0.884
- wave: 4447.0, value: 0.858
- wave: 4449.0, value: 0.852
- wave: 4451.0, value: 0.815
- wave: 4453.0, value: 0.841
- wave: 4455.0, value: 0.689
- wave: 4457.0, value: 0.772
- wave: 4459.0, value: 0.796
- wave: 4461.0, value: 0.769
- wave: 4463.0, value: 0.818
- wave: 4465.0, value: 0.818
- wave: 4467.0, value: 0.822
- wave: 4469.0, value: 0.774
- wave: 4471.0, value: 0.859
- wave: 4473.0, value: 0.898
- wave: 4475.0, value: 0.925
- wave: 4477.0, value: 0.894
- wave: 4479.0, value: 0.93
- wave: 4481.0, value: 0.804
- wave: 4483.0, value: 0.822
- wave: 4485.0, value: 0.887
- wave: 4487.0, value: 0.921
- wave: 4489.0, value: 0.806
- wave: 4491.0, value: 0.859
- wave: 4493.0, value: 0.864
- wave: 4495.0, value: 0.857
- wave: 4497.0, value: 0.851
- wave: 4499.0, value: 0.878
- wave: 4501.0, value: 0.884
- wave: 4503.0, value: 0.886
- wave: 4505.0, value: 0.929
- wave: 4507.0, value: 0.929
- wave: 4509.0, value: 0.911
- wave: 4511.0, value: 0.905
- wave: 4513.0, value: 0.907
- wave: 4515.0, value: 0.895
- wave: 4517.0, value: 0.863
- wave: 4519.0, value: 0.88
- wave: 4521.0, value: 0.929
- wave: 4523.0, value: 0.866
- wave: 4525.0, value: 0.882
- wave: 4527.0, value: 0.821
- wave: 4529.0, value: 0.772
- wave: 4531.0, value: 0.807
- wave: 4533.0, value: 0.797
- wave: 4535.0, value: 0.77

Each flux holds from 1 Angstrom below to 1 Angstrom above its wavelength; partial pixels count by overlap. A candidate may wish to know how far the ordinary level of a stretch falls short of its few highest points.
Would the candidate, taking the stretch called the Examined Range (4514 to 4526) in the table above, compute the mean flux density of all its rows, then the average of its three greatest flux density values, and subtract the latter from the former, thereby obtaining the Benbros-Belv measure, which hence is -0.016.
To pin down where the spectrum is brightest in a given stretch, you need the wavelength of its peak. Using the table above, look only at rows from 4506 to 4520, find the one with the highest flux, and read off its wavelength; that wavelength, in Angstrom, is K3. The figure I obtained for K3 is 4507.0 Angstrom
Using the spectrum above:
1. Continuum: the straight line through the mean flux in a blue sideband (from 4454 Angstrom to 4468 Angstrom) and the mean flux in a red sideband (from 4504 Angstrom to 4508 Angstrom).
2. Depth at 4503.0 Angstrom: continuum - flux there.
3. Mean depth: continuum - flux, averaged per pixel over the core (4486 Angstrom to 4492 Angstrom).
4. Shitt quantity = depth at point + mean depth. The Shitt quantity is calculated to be 0.05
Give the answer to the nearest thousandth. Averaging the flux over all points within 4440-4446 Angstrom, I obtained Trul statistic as 0.831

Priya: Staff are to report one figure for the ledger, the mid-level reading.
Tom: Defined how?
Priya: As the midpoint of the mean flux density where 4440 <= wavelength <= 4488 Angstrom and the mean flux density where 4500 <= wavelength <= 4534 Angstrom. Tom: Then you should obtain 0.855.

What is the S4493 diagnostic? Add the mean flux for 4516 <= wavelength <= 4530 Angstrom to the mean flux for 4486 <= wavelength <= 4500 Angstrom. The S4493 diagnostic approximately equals 1.72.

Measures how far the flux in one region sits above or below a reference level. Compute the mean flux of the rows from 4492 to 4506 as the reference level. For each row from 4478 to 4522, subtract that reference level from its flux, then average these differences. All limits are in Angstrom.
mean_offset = 0.00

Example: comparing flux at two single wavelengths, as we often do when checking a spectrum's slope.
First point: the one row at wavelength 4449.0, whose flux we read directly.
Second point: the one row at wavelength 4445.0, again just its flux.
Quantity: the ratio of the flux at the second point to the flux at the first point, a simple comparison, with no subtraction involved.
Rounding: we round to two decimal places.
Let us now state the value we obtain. 1.04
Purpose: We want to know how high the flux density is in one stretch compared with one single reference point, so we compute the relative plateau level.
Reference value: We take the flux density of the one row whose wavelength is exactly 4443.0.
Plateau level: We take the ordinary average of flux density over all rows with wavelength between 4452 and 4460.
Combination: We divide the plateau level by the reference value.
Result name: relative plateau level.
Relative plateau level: 1.01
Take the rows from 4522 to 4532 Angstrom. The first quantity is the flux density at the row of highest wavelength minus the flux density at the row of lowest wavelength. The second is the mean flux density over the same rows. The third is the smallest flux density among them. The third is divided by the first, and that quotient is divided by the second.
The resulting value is -16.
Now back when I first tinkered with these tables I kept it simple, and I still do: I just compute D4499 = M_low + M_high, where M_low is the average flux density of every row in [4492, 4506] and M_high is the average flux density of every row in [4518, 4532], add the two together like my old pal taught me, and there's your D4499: 1.73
